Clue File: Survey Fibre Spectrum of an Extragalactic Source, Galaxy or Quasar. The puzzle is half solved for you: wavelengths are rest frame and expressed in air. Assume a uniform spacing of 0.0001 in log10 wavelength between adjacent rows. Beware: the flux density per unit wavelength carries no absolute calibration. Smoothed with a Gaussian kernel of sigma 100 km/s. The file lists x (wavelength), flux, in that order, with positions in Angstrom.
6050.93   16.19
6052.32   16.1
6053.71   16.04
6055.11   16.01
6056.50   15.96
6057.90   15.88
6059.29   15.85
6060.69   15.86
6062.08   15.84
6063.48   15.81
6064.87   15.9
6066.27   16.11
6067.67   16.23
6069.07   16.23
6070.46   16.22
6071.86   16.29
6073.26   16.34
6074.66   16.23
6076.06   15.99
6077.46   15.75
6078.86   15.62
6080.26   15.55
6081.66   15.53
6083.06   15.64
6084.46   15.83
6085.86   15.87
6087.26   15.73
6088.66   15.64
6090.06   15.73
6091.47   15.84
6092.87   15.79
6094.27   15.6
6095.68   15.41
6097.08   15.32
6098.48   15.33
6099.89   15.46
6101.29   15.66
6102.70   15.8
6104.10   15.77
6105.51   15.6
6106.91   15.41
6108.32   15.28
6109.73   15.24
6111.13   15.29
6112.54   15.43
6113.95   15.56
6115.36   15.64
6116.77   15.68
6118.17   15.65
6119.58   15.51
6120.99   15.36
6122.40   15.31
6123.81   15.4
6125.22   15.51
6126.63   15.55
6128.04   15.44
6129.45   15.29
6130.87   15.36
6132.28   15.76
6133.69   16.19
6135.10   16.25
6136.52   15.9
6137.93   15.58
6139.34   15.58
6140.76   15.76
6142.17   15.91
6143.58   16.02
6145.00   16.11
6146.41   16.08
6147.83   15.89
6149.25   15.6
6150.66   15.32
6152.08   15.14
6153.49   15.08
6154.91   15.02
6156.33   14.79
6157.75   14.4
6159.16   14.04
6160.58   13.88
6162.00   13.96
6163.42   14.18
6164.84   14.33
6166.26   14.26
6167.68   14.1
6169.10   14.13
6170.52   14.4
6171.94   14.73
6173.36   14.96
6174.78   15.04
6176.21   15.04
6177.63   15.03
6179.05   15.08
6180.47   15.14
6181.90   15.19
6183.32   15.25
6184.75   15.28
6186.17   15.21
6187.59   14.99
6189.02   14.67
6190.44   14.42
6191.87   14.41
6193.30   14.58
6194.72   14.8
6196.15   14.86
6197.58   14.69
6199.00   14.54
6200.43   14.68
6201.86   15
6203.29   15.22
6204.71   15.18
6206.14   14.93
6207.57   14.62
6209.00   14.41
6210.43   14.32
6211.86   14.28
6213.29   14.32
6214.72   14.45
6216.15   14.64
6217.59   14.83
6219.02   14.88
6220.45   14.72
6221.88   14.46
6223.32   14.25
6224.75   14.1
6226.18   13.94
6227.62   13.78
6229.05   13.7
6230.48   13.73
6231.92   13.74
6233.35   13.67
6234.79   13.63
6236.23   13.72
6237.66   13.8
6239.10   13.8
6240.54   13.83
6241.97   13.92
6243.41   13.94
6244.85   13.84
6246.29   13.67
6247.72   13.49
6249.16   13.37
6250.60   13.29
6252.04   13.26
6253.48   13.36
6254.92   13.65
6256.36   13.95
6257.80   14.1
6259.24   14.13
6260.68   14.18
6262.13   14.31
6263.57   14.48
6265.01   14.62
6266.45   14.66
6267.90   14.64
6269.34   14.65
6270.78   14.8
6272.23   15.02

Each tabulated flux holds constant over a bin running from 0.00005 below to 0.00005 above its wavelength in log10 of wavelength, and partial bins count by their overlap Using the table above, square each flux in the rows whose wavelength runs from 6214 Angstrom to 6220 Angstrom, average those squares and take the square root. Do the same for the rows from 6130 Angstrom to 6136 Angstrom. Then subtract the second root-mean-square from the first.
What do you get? -1.2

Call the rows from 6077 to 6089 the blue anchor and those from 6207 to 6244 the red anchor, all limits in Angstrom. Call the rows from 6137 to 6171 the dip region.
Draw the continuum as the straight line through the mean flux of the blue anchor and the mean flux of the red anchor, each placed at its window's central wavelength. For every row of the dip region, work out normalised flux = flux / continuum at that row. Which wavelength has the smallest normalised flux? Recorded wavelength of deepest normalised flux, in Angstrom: 6160.58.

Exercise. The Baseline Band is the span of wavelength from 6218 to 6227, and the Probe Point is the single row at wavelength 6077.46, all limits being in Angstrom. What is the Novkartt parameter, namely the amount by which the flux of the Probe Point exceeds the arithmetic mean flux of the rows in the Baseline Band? 1.4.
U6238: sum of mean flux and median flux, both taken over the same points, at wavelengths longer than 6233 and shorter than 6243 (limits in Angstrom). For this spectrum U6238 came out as 27.6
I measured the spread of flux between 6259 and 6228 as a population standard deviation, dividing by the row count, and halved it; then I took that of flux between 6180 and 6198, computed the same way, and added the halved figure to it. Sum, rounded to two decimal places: 0.41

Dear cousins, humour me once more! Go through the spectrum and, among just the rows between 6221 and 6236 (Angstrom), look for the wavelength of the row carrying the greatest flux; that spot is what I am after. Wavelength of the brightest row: 6221.88 Angstrom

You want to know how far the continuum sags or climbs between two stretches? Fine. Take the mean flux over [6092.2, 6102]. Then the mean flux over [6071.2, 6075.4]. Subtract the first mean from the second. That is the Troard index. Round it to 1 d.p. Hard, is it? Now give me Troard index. 0.8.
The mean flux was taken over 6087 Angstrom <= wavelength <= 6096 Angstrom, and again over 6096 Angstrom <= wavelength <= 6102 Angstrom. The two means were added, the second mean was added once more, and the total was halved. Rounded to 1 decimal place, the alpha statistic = 23.3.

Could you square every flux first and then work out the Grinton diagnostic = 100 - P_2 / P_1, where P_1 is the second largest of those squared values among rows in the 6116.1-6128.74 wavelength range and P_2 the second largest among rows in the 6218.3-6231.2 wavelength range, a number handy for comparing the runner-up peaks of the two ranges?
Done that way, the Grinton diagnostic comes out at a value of 99.1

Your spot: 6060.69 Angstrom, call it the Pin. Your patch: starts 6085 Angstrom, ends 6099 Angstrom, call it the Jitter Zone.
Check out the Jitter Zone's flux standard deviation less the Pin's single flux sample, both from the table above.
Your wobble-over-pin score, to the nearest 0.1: -15.7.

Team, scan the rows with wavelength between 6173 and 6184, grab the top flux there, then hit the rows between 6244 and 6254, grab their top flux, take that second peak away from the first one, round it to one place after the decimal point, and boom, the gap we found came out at 1.4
